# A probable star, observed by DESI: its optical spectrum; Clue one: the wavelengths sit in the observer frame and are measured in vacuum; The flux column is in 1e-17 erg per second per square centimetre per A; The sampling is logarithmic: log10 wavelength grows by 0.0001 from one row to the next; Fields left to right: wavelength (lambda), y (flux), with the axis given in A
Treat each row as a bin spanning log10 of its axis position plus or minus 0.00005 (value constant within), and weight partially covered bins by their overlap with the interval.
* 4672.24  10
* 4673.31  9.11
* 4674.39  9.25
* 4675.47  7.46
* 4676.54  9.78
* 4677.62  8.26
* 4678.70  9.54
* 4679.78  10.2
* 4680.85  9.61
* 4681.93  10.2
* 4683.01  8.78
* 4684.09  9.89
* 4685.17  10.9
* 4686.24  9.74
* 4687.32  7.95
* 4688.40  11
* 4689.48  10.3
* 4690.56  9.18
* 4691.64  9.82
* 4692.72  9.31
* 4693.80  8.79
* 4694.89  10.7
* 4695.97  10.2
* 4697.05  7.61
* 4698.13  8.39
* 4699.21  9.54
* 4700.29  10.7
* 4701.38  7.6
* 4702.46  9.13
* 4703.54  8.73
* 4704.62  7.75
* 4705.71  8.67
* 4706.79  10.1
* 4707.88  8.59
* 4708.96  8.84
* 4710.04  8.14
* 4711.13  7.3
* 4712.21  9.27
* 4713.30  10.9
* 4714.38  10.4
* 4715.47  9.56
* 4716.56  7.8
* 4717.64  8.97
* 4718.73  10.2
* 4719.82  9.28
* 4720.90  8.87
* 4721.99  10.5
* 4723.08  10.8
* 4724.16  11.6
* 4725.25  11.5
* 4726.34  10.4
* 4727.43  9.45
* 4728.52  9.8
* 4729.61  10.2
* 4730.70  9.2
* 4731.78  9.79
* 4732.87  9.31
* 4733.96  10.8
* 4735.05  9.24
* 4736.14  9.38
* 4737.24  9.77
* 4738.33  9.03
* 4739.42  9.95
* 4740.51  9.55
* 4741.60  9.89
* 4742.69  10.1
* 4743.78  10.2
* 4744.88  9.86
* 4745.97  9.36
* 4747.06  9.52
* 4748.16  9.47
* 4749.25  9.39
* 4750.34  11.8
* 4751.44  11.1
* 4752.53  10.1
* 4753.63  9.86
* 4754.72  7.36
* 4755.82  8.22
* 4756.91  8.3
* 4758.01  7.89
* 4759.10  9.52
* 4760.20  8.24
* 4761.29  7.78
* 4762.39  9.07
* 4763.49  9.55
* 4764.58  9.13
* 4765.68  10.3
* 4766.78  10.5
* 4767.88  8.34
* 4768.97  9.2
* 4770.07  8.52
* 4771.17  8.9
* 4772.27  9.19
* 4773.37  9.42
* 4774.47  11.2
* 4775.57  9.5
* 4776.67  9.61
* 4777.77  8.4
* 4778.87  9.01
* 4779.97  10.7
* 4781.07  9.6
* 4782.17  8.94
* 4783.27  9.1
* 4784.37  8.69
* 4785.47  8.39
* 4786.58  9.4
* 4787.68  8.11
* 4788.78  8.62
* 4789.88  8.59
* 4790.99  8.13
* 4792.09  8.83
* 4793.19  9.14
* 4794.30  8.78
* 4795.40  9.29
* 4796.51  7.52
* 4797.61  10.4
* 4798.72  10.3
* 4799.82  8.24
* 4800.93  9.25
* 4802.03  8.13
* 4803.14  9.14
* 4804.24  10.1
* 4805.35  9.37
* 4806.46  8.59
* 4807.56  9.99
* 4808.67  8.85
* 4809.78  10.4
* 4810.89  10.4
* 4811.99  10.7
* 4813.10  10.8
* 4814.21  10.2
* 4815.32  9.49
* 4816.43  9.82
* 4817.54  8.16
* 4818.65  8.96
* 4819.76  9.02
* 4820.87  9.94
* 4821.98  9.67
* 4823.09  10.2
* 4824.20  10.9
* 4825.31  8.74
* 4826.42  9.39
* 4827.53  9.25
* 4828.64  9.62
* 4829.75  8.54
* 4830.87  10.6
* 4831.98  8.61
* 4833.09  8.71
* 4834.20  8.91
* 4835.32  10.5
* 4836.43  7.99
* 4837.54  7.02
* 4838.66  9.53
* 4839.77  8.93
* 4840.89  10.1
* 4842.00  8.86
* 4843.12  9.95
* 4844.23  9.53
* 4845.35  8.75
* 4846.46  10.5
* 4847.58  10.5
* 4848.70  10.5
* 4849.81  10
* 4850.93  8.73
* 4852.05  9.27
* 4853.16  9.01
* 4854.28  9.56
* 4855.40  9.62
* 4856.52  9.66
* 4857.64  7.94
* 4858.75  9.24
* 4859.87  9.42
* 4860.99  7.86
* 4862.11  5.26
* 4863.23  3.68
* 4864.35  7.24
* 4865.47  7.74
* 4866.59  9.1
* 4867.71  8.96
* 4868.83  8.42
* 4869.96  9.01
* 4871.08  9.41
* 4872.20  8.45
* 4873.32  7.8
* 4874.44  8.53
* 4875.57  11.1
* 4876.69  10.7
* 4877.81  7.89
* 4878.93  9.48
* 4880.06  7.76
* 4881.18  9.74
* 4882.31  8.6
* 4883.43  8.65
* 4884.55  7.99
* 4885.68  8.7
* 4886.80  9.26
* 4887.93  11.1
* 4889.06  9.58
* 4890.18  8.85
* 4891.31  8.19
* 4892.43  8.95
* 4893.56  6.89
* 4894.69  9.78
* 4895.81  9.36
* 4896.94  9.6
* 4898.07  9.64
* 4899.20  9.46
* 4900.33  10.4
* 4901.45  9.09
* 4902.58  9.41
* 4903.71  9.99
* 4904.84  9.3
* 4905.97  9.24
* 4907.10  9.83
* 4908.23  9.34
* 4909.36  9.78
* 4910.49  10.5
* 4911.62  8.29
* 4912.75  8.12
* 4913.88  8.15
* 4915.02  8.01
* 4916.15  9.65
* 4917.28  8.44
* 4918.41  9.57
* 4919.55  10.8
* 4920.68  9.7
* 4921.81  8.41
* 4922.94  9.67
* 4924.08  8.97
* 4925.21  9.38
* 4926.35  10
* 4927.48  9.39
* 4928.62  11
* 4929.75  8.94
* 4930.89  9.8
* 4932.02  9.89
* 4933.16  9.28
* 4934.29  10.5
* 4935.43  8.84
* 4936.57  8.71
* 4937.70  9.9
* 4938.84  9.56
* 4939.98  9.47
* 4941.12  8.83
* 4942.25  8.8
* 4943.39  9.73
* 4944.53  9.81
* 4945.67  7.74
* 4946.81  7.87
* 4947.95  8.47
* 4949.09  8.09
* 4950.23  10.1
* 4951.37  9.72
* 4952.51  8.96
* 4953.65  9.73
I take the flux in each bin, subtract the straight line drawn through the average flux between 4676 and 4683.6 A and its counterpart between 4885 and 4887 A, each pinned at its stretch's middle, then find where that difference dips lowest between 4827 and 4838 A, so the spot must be 4837.54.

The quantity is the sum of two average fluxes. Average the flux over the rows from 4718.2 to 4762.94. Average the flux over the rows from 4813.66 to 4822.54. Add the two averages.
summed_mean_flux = 19.1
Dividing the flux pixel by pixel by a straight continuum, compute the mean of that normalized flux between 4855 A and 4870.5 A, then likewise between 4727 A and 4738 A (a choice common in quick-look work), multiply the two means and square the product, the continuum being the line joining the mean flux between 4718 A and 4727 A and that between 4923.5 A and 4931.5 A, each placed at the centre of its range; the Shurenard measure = 0.59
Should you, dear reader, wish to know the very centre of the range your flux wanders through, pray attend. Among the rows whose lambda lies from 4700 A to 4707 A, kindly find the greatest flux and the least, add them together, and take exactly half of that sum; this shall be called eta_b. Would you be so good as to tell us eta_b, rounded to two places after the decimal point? 9.15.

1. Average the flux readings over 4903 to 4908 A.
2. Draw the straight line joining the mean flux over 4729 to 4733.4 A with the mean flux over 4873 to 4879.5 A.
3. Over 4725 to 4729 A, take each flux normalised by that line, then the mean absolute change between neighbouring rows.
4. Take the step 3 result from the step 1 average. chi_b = 9.5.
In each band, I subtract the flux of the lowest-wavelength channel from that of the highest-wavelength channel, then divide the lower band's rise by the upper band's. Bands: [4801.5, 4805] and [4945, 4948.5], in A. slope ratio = 2.7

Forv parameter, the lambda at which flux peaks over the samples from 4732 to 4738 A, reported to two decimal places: 4733.96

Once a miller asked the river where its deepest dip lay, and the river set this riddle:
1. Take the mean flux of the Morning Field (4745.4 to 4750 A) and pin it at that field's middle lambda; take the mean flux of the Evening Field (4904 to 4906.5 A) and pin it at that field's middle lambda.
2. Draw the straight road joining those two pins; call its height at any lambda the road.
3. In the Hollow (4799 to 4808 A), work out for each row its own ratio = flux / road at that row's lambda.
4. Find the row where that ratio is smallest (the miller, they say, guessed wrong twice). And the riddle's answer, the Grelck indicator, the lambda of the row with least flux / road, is 4802.03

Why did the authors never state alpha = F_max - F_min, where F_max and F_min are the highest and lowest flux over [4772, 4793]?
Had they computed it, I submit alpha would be 3.1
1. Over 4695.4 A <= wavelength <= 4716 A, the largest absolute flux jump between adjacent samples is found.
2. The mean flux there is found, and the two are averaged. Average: 6.06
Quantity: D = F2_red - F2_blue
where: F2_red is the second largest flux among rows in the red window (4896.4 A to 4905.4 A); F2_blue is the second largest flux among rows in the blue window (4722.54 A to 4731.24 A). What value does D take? -1.5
